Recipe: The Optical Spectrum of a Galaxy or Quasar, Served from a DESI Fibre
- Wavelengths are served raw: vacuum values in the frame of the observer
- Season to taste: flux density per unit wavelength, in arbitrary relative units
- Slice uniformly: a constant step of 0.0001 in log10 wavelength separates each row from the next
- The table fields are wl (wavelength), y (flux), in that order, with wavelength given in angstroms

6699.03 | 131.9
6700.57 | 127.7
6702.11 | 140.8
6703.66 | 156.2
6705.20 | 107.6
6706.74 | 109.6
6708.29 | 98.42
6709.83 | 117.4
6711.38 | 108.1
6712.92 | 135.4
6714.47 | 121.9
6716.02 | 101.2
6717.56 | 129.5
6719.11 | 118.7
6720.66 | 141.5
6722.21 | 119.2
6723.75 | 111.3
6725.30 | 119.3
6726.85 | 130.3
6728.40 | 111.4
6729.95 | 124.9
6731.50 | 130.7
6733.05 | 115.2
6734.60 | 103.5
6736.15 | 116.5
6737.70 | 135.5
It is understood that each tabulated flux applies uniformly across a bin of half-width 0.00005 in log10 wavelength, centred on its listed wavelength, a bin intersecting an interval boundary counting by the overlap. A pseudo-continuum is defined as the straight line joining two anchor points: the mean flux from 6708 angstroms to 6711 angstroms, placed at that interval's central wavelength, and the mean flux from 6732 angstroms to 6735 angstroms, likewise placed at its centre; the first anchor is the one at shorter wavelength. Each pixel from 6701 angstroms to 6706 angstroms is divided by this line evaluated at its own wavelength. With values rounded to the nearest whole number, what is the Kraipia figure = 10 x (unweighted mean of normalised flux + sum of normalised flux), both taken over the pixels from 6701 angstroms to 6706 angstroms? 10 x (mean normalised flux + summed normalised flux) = 50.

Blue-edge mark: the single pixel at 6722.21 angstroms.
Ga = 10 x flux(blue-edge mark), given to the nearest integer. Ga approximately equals 1192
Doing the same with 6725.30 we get 1193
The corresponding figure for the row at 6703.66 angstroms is 1562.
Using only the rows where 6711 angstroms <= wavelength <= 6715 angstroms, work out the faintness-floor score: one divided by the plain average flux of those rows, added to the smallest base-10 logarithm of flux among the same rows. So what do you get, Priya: 2.04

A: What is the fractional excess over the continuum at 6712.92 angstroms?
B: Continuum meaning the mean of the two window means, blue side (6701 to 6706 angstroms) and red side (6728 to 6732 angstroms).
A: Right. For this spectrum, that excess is 0.05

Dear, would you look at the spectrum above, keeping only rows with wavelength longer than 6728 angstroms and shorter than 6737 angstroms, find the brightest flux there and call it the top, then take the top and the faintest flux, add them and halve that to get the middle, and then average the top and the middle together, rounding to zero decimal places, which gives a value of 124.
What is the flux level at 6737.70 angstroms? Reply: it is 135.5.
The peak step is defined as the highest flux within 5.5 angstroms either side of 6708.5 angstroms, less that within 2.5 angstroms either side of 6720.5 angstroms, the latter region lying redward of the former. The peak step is 15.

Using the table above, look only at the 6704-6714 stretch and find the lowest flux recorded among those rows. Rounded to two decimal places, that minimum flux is 98.42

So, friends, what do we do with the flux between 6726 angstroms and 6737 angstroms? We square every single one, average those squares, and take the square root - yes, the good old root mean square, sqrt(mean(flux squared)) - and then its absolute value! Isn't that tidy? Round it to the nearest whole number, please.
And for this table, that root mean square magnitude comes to 119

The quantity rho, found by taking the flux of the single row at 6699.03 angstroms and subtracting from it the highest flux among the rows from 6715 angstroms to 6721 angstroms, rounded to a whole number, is -10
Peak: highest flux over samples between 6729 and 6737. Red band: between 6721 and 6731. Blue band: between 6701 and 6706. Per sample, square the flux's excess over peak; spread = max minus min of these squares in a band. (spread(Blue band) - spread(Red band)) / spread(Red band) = 0.46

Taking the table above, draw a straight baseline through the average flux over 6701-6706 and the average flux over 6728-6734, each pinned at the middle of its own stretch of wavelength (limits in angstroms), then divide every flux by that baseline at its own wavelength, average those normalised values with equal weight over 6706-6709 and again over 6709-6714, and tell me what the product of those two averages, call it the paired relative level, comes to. 0.72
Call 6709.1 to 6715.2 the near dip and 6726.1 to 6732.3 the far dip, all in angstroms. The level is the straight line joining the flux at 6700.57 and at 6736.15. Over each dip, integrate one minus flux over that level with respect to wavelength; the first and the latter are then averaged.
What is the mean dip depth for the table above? -0.064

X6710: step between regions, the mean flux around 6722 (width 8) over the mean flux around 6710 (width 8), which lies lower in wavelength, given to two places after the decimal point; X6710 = 1.07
